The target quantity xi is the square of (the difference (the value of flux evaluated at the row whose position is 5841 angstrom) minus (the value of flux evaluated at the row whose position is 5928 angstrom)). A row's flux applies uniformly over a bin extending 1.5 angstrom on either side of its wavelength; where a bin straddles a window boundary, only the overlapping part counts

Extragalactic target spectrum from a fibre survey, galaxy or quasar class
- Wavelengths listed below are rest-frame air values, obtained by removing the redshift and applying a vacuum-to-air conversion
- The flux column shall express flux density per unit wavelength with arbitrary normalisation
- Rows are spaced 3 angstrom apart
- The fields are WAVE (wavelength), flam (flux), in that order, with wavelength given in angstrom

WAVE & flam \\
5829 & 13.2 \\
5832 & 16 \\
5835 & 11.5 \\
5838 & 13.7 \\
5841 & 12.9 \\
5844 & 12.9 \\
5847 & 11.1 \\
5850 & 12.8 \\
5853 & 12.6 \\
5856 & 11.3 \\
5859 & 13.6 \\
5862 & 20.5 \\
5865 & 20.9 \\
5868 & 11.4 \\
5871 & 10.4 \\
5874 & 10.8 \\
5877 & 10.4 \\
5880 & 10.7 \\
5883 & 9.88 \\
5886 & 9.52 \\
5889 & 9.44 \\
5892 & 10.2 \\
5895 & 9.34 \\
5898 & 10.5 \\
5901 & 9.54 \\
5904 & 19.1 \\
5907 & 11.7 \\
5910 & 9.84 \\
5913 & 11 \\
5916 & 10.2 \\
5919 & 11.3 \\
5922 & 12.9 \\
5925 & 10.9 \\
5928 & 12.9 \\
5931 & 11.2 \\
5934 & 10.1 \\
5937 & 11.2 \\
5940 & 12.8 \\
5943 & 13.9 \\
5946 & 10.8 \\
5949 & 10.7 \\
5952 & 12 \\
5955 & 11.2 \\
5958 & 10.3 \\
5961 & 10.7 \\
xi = 0.0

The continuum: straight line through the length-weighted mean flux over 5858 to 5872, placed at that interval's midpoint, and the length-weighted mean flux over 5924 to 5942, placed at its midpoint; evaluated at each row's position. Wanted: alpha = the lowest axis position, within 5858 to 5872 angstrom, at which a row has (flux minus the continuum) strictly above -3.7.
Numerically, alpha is 5859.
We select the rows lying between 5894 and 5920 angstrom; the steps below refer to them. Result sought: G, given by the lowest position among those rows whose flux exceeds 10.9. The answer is 5904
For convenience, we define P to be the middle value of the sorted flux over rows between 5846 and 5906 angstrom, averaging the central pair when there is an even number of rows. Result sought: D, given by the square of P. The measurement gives 116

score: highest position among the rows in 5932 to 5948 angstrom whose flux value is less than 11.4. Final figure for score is 5946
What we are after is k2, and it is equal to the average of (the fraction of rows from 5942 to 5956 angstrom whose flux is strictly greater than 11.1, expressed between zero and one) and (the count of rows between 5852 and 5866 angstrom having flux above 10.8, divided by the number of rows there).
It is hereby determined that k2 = 0.80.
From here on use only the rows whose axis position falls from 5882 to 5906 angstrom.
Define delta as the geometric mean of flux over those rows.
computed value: 10.6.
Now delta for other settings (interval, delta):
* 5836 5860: 12.6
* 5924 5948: 11.7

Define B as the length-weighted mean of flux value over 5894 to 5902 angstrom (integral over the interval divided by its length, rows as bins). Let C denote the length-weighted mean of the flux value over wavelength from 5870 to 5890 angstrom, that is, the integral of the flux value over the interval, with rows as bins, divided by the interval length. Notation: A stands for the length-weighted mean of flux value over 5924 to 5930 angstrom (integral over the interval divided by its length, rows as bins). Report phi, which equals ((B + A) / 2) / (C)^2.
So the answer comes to 0.11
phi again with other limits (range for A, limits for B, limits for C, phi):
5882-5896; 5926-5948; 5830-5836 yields 0.06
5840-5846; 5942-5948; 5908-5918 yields 0.11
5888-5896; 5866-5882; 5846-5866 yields 0.05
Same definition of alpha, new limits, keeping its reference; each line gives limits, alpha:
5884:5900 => 5898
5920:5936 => 5922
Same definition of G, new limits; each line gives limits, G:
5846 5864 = 5847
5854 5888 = 5856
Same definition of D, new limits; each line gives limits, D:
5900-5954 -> 125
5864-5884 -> 114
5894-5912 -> 103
